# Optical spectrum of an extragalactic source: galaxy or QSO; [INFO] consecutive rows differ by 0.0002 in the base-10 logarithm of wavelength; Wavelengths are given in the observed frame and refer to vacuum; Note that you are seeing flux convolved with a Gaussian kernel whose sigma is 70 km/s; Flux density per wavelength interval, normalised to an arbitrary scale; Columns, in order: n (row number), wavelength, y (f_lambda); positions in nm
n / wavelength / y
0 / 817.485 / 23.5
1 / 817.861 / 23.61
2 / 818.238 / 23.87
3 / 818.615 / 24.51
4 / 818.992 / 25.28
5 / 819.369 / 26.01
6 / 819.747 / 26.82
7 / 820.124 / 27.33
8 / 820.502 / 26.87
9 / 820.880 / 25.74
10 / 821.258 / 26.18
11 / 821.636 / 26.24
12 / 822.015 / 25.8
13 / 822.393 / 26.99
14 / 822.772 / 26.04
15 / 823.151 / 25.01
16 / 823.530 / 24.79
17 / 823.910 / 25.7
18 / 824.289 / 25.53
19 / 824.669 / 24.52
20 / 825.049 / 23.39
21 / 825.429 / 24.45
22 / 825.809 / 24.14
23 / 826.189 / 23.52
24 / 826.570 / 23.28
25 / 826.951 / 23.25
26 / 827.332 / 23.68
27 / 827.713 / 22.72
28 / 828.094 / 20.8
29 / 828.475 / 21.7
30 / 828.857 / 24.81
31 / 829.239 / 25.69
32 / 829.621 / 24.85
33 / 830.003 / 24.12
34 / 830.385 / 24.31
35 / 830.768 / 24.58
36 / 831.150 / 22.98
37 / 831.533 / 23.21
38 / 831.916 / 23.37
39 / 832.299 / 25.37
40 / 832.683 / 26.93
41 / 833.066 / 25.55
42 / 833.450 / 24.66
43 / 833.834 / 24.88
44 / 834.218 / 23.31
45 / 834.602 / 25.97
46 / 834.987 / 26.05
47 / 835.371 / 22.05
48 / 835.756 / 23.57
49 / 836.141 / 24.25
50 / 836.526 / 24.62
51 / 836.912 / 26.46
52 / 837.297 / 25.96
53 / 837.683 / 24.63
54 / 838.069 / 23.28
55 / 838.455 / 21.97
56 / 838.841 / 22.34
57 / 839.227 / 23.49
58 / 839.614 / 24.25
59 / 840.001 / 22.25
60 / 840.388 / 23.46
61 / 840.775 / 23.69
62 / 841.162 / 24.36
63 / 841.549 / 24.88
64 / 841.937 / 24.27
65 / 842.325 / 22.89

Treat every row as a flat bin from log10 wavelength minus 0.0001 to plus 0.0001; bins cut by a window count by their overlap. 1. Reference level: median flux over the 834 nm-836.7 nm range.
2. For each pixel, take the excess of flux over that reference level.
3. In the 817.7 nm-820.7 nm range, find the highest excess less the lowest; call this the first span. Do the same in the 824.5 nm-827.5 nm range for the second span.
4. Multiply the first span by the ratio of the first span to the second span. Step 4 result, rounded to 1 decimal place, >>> 10.9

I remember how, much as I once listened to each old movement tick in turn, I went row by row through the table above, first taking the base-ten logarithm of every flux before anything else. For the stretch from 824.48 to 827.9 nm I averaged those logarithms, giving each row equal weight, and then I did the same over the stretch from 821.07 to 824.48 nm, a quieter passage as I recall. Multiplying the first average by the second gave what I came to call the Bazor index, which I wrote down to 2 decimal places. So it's 1.94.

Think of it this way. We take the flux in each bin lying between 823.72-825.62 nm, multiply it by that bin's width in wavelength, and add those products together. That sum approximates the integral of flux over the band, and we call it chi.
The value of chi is 47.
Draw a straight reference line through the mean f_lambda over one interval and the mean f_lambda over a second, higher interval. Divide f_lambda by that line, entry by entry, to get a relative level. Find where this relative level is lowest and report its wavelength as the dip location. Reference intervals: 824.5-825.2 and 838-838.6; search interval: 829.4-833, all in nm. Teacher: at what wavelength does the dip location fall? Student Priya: 831.150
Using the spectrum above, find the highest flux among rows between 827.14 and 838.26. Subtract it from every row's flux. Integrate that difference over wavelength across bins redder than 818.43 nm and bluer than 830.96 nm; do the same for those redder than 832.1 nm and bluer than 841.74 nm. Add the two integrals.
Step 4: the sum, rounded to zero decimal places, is -52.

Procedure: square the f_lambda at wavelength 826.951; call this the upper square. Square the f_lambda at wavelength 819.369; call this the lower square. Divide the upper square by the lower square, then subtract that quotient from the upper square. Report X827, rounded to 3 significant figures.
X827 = 540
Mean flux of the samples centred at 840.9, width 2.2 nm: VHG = 23.8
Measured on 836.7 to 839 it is 24.1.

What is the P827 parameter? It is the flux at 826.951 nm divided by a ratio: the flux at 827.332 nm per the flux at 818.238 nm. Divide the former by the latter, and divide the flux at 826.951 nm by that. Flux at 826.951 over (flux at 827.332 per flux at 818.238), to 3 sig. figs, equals 23.4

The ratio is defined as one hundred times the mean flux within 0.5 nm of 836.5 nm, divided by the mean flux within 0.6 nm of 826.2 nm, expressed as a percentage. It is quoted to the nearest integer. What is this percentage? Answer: 106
